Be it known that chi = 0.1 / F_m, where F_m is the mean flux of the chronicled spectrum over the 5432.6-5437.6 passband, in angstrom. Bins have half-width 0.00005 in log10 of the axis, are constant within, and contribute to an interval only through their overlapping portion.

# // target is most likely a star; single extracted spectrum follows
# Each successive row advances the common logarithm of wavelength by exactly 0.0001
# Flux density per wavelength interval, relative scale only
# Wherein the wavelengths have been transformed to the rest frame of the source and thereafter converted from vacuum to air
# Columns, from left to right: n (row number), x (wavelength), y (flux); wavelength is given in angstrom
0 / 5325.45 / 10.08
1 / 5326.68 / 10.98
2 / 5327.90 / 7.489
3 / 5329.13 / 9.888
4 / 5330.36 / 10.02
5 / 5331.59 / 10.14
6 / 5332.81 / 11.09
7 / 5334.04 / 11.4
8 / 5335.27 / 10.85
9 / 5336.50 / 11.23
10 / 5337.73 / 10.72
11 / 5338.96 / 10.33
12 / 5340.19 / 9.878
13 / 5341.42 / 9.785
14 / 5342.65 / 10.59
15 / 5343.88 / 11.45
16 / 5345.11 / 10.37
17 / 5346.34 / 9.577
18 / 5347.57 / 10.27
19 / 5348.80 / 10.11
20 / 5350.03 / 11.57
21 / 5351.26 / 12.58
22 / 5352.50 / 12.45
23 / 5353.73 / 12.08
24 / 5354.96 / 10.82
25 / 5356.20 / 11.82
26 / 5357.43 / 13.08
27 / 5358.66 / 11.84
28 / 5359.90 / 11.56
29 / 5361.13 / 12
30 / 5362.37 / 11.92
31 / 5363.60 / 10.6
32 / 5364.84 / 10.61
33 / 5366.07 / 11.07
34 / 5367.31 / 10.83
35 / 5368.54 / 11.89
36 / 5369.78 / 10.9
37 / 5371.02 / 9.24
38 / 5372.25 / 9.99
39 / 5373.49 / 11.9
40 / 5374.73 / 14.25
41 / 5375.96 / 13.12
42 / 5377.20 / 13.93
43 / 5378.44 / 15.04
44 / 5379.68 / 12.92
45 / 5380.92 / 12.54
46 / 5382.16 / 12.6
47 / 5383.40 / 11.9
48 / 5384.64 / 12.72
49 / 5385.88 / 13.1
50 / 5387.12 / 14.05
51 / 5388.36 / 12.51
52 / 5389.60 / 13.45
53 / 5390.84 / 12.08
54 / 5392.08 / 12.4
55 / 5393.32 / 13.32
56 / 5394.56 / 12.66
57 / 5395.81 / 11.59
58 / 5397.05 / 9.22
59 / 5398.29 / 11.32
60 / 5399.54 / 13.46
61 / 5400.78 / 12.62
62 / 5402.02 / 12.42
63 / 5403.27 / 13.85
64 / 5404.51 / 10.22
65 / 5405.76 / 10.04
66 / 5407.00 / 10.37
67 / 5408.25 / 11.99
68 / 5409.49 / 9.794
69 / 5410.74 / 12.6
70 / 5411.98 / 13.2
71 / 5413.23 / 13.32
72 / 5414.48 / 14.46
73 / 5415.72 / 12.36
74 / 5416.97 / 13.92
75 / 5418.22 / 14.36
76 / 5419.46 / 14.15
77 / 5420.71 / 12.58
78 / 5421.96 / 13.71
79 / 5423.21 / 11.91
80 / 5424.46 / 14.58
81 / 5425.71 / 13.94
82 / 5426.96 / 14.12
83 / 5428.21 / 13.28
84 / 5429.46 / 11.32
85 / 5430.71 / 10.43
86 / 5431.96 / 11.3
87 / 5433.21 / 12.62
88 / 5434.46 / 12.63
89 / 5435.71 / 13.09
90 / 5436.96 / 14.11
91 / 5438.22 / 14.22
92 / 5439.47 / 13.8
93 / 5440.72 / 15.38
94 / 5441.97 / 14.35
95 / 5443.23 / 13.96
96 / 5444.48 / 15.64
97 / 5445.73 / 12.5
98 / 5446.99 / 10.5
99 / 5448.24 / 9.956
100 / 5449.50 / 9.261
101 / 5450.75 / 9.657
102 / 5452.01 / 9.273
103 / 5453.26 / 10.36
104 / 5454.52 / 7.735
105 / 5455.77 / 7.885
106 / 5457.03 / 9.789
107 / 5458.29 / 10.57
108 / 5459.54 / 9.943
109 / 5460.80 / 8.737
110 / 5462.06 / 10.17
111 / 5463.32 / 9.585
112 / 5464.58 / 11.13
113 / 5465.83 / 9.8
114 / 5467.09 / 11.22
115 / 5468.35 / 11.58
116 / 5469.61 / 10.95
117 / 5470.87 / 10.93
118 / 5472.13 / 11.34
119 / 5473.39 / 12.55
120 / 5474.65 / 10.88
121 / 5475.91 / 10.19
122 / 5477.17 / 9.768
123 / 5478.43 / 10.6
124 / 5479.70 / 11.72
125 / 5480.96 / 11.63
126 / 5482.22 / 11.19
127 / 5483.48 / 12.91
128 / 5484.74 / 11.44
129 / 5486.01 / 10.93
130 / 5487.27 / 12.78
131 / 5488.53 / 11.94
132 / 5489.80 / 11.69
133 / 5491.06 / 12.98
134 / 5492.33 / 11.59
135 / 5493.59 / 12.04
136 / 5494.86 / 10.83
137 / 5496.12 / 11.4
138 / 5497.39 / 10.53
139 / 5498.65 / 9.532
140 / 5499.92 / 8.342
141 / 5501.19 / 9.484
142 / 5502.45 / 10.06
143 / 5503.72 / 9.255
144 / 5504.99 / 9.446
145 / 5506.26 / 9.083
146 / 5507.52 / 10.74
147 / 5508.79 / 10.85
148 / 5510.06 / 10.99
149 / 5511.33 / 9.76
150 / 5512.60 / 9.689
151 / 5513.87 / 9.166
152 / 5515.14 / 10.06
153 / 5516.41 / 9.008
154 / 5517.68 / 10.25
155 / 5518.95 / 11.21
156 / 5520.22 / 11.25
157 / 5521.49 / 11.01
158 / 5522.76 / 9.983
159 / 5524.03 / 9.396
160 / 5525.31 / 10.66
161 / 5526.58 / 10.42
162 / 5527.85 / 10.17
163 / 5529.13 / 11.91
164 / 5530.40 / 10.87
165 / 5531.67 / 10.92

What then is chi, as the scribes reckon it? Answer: 0.0076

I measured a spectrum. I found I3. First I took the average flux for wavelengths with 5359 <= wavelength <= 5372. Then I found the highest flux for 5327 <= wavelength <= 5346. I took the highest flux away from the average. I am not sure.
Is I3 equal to 0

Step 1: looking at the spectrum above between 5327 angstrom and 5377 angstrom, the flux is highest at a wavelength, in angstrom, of 5374.73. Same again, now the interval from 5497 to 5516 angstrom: 5510.06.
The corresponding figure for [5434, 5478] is 5444.48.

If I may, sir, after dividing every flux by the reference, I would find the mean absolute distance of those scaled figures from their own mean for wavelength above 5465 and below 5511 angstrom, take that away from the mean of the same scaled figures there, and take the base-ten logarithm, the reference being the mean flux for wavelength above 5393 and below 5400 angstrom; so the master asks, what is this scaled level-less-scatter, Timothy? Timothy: -0.07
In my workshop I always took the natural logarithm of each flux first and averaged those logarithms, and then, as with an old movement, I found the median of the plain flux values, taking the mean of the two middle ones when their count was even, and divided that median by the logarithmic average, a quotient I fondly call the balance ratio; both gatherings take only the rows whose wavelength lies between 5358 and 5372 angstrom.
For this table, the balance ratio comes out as 4.60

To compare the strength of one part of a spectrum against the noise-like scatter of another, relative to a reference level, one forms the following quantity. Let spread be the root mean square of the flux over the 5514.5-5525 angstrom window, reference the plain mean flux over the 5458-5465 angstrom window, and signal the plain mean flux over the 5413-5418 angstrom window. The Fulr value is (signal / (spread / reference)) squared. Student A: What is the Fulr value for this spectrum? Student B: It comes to 173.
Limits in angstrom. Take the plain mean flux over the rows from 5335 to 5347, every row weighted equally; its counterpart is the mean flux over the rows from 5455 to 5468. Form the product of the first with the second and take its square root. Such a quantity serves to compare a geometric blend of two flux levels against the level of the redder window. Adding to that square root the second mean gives 20.1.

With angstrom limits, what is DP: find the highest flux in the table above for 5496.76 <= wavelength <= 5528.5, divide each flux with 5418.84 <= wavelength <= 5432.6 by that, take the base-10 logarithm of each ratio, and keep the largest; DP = 0.11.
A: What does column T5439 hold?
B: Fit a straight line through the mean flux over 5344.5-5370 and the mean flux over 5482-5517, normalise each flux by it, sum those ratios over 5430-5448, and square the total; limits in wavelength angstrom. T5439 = 285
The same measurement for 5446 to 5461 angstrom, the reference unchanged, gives 110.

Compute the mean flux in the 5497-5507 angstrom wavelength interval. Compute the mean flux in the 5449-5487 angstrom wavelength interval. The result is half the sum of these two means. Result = 10.0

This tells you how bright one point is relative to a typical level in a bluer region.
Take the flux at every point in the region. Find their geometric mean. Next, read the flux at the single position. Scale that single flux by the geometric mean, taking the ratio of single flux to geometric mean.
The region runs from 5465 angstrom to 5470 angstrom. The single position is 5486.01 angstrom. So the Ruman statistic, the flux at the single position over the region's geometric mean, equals 1.0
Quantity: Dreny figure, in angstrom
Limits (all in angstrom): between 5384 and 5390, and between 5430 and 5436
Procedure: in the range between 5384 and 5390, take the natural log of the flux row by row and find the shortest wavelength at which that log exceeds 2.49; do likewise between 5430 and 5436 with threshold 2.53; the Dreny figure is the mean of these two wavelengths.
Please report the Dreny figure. 5408.9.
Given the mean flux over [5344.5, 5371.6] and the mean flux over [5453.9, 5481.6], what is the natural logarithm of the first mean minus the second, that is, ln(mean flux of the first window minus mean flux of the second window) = -0.2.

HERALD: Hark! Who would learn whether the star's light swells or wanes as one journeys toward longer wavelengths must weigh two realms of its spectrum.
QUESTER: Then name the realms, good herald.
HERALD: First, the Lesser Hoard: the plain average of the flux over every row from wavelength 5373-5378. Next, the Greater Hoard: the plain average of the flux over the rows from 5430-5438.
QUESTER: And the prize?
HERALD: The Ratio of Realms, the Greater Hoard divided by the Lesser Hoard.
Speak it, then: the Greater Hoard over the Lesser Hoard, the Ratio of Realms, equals 0.93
